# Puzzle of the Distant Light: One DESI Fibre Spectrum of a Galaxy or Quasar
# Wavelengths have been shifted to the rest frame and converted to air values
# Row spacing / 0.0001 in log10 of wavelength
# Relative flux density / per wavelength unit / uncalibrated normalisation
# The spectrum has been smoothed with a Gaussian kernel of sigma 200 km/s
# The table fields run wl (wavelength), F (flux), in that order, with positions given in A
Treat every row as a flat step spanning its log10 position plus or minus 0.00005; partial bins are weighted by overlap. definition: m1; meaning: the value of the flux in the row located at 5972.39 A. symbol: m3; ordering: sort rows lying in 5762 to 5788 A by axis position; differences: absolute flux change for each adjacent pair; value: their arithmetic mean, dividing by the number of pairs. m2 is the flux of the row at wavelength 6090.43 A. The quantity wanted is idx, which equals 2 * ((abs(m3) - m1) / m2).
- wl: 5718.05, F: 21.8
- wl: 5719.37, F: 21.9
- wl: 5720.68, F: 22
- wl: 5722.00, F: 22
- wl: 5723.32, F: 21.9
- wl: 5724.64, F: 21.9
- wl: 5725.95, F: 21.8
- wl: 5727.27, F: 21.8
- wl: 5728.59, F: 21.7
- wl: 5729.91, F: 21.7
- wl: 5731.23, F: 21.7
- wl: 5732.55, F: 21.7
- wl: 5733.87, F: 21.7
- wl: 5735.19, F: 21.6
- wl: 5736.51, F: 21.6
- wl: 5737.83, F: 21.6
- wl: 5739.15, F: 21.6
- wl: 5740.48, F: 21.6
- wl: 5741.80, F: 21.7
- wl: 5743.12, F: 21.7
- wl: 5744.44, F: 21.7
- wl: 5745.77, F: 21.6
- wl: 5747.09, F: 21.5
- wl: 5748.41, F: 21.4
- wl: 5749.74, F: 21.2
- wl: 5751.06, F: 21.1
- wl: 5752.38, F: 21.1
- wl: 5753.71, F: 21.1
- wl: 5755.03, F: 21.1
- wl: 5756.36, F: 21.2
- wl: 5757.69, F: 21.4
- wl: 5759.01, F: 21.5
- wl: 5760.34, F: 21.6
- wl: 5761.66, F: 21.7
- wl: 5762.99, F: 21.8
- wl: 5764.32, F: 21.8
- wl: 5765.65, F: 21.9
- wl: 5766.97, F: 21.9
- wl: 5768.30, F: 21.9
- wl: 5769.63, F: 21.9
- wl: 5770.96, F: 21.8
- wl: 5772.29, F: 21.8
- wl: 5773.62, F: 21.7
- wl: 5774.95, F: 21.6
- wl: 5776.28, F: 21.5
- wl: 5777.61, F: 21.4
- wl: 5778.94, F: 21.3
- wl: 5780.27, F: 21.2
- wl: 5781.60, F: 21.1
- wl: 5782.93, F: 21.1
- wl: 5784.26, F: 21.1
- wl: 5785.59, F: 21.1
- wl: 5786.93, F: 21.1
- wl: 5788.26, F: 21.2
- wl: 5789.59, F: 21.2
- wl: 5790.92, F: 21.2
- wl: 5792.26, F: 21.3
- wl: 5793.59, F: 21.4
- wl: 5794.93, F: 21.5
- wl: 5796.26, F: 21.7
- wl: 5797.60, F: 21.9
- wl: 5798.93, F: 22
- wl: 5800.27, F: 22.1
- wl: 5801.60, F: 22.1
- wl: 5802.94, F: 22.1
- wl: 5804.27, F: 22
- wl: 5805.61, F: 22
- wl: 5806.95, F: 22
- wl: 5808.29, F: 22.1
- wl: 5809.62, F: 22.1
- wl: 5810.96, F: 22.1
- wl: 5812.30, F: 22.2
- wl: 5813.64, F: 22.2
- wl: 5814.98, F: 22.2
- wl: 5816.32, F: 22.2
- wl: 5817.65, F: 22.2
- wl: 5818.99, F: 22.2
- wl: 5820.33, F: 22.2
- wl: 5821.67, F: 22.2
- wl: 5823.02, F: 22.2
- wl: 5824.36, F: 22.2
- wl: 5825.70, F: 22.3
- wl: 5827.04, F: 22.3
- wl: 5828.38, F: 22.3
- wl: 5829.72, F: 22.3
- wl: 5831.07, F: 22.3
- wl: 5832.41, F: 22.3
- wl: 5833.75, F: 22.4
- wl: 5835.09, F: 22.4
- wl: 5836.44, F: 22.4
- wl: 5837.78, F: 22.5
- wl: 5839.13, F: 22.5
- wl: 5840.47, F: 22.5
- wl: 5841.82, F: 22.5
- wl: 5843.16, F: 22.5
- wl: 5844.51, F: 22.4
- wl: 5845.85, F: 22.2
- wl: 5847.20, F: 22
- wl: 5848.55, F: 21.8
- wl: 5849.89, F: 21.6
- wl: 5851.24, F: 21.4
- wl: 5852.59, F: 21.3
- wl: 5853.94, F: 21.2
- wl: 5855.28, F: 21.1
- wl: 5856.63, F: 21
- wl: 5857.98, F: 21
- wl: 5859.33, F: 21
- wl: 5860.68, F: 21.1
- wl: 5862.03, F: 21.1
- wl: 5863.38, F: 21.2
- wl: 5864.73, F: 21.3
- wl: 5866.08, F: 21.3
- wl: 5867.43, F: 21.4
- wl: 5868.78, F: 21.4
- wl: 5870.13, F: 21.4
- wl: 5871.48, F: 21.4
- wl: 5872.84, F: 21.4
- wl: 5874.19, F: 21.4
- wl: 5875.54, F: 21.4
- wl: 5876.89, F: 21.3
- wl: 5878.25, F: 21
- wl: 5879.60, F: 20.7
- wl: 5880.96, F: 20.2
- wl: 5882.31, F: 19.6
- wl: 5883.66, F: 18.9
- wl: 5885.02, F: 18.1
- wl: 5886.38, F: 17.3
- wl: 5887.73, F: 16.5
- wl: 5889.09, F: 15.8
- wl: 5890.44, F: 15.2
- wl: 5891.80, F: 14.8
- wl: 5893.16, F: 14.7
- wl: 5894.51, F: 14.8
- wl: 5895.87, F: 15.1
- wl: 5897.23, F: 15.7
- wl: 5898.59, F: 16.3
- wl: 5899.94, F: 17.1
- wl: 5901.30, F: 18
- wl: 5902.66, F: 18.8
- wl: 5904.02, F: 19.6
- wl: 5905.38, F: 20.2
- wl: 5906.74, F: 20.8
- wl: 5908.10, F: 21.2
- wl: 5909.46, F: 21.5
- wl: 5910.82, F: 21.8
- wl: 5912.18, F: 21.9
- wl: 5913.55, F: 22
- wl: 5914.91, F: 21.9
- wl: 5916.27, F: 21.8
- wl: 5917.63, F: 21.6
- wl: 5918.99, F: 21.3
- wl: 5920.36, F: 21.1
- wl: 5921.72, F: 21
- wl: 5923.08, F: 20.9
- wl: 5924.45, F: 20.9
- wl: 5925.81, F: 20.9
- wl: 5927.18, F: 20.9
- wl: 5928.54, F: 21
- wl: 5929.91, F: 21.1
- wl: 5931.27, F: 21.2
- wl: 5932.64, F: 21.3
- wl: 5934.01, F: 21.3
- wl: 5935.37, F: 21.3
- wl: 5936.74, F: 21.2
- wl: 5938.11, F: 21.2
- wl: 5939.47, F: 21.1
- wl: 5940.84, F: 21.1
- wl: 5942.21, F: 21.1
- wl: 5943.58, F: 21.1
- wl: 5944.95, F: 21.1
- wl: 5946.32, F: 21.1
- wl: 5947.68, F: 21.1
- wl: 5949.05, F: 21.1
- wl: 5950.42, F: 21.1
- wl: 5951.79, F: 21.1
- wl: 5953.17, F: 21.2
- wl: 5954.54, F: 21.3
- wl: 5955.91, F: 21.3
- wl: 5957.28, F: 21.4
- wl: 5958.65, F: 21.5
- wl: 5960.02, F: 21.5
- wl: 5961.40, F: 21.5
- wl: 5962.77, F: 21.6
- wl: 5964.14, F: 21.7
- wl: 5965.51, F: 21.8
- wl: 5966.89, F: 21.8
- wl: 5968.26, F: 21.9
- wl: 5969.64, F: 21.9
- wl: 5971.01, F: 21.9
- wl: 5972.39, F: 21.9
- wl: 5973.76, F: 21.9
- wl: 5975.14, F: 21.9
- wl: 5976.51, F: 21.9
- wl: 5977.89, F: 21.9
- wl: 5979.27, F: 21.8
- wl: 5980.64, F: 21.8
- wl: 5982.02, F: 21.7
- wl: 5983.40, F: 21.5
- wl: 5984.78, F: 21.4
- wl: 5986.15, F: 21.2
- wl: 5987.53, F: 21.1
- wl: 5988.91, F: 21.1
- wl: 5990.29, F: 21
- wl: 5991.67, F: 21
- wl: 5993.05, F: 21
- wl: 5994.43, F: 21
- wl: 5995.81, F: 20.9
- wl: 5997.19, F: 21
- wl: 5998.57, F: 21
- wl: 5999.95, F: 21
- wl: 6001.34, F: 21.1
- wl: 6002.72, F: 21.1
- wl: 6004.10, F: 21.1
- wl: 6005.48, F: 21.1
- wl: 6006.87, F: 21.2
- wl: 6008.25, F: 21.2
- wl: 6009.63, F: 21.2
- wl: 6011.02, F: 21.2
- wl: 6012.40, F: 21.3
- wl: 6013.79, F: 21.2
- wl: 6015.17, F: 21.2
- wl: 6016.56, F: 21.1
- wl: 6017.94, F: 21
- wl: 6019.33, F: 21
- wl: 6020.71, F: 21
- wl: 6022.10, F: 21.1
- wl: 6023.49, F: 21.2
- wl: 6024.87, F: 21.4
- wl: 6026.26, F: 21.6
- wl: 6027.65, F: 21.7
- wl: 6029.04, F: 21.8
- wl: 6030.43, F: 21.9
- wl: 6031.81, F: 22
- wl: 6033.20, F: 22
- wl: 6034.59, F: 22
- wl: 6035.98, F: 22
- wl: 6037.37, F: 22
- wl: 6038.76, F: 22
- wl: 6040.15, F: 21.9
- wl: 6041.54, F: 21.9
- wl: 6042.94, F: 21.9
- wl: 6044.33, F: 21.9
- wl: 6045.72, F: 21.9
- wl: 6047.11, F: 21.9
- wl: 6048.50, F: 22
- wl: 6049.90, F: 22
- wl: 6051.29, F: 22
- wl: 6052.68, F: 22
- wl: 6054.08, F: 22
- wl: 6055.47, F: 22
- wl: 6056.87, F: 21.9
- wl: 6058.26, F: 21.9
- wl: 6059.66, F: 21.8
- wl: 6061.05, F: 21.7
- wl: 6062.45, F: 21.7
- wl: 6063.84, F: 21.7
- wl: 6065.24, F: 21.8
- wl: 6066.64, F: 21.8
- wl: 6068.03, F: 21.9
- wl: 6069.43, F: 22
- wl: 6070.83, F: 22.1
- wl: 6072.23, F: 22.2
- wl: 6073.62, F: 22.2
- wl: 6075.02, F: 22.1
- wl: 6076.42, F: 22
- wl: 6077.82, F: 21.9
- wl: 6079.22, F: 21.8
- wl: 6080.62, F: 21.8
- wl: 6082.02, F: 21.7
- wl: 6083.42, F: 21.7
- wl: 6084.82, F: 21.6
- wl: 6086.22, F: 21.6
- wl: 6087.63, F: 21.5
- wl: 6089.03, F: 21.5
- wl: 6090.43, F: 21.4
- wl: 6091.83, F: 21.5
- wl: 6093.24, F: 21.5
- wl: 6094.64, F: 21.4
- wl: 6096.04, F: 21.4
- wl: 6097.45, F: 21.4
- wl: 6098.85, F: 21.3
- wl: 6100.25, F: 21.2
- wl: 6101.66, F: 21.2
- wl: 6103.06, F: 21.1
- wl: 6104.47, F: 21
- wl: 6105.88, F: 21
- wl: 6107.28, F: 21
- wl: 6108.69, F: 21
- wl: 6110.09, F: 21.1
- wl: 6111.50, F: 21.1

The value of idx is -2.04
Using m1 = 21.9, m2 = 21.4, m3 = 0.050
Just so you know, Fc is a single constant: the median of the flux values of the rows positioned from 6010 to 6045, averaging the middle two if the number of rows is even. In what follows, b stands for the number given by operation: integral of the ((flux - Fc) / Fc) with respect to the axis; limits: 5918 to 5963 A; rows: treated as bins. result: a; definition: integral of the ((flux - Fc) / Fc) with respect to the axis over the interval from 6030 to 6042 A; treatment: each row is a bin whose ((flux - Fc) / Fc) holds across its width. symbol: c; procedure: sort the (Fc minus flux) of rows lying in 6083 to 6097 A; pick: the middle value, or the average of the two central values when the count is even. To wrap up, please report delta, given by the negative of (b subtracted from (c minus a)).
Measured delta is -1.1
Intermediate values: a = 0.1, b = -1.1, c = 0.20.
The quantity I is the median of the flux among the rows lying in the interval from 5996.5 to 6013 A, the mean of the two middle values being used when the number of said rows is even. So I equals 21.10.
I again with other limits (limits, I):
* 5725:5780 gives 21.60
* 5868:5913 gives 19.60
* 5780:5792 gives 21.10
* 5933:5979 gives 21.30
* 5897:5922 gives 21.10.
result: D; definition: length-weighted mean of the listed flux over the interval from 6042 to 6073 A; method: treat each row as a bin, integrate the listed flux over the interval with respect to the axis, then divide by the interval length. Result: 21.91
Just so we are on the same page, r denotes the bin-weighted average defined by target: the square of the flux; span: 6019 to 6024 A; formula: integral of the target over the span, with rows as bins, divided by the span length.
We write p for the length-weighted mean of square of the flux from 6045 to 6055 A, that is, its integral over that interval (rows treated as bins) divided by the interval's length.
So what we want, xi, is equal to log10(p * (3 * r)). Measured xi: 5.81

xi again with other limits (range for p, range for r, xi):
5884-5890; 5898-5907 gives 5.48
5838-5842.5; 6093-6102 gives 5.84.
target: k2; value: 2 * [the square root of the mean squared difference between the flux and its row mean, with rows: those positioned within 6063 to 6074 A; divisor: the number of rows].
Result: 0.36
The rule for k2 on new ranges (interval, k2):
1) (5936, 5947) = 0.09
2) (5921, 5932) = 0.21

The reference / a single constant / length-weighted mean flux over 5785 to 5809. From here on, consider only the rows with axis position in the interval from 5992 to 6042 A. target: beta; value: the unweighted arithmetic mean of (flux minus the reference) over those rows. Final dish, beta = -0.3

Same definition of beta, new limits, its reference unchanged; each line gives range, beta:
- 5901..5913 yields -1.2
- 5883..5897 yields -5.5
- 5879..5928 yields -2.5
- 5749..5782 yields -0.2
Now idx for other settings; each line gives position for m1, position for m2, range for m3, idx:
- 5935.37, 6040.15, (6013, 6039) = -1.94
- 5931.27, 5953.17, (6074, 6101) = -1.99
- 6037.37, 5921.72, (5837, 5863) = -2.09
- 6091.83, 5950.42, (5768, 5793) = -2.03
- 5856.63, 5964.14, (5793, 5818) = -1.93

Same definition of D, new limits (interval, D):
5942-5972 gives 21.42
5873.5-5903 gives 17.84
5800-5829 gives 22.16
